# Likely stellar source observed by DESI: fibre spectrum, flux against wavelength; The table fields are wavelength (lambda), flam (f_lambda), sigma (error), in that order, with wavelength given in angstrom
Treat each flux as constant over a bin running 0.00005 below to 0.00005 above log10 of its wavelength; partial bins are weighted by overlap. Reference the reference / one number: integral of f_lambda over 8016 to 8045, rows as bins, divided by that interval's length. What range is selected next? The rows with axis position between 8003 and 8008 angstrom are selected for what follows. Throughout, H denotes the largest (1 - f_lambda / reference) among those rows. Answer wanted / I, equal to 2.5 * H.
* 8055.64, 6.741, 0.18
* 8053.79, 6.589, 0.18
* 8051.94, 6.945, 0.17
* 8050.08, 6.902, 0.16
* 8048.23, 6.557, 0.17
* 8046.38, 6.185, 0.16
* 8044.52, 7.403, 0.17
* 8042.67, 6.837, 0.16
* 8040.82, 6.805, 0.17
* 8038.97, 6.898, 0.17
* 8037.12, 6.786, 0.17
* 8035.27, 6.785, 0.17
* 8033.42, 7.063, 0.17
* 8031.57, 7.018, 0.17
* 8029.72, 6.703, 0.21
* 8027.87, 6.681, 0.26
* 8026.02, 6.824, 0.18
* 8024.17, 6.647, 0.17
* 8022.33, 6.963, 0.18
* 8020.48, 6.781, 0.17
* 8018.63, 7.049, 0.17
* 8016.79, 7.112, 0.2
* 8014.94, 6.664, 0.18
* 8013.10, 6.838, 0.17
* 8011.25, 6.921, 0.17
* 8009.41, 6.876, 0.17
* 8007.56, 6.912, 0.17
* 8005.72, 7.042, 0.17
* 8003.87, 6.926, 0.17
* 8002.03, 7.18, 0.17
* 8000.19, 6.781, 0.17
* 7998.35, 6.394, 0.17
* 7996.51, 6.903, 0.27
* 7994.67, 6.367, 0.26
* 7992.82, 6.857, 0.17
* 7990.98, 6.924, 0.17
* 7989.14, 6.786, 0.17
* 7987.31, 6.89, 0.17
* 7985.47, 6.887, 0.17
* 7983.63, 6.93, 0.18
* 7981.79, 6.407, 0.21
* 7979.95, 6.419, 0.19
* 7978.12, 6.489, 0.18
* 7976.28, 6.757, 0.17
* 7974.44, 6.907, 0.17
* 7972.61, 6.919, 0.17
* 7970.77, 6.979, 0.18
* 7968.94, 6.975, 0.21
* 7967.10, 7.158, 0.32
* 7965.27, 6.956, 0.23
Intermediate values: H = -0.003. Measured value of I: -0.01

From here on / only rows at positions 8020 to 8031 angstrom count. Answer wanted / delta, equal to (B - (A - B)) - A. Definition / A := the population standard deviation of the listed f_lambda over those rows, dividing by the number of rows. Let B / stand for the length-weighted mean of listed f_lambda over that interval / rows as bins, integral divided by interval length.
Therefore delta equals 13.3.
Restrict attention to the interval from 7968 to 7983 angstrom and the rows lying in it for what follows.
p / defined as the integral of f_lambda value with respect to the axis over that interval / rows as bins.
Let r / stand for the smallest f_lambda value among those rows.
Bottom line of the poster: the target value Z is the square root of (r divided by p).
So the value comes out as 0.25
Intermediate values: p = 101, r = 6.407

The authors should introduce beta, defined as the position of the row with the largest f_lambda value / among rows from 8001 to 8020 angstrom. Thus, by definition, 8002.03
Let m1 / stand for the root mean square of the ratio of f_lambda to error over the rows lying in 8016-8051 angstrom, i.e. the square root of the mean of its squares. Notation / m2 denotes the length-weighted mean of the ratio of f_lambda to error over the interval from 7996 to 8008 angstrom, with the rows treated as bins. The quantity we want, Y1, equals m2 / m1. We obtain 0.987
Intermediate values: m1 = 39.2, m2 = 39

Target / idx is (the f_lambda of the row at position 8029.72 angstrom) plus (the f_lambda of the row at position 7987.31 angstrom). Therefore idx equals 13.6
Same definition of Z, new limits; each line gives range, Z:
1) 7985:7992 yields 0.38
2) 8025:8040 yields 0.26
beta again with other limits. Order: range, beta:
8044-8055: 8044.52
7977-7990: 7983.63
